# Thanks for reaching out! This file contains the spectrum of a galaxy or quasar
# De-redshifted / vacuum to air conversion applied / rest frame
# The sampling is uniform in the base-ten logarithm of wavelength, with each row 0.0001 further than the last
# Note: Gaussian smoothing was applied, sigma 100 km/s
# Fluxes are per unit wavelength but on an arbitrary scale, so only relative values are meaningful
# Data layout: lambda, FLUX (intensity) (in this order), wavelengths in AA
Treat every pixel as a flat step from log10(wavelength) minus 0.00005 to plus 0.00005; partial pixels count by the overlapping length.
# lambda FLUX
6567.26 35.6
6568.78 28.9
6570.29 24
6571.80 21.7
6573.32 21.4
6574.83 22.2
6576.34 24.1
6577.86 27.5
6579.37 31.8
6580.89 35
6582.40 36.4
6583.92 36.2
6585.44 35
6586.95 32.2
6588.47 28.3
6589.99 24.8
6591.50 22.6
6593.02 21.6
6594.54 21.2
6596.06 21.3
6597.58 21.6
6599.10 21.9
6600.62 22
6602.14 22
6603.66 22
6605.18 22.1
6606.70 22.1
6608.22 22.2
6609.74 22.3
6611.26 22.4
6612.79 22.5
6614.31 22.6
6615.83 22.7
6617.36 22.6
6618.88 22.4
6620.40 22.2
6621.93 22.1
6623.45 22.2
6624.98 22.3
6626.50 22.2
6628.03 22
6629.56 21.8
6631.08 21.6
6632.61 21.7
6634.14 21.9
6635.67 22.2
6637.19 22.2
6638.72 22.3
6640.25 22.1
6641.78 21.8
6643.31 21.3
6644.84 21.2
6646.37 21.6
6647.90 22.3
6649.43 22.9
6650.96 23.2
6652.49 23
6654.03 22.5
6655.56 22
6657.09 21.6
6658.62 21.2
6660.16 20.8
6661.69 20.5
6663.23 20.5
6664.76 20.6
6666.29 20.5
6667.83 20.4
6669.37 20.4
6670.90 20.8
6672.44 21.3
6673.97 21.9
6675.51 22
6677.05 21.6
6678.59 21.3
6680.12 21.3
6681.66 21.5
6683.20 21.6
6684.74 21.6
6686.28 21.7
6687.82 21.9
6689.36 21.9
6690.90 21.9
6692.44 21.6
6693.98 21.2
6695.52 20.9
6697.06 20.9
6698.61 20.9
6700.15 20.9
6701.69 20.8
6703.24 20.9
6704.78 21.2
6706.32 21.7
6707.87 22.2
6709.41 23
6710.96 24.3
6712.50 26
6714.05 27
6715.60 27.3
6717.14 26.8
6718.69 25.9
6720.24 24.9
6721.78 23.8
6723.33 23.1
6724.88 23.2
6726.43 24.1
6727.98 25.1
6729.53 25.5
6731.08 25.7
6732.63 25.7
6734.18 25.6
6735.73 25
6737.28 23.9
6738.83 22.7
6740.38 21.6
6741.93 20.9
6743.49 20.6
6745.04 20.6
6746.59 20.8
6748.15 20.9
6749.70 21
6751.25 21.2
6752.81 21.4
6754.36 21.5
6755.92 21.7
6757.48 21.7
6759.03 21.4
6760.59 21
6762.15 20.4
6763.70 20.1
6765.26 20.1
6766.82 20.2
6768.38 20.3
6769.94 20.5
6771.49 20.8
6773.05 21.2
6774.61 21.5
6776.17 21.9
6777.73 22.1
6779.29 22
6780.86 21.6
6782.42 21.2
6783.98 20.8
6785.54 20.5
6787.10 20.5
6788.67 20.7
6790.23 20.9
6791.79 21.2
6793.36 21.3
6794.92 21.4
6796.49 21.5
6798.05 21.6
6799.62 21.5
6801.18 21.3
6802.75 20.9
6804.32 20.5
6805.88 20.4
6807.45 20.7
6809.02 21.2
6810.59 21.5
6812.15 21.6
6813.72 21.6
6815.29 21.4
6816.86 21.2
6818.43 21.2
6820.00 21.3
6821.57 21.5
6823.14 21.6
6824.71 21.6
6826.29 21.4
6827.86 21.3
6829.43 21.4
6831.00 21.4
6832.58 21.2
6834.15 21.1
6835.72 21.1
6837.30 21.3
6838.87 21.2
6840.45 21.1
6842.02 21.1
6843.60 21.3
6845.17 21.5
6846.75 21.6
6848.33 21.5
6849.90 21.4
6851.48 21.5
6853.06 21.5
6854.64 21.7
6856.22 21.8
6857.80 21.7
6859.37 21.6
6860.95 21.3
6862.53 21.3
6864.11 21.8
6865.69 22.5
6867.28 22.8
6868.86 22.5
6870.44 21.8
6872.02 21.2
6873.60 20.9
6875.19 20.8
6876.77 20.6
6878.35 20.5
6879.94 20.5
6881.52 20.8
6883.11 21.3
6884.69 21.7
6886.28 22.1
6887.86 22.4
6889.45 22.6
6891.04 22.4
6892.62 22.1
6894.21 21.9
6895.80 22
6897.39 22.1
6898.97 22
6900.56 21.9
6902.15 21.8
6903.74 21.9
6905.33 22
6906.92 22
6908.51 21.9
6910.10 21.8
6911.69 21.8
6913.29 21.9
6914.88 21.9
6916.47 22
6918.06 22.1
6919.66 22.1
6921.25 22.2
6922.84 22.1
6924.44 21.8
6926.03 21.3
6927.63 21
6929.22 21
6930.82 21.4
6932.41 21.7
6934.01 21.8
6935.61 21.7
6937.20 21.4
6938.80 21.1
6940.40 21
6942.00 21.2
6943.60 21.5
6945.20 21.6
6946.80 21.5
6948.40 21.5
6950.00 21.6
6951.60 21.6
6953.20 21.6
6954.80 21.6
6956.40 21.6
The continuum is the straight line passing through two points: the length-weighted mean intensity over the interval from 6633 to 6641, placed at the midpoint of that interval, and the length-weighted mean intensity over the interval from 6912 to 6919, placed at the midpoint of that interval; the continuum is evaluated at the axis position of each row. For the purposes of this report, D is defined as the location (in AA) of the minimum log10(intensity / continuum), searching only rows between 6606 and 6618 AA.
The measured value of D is 6606.70 AA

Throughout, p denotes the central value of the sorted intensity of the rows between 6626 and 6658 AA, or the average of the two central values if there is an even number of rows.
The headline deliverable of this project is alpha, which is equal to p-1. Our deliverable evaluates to 21.0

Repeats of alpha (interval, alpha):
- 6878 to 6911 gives 20.9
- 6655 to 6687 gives 20.3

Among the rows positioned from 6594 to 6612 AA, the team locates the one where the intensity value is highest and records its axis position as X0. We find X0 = 6611.26 AA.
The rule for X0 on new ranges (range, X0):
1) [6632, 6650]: 6649.43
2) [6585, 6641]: 6585.44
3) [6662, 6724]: 6715.60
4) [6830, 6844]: 6831.00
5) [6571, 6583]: 6582.40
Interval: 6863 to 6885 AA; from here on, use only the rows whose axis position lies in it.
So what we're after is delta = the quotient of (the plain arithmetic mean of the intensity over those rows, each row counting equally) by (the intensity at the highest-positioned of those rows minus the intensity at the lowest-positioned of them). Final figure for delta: -214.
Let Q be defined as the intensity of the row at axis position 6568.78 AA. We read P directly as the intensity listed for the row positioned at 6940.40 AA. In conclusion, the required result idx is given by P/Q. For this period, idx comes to 0.73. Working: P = 21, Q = 28.9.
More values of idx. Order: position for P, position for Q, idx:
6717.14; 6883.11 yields 1.26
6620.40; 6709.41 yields 0.97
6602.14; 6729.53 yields 0.86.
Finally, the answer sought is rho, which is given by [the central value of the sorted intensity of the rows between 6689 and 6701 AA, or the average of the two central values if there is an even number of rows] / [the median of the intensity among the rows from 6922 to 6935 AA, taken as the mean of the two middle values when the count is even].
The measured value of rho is 0.98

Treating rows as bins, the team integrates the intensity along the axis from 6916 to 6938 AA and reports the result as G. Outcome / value 477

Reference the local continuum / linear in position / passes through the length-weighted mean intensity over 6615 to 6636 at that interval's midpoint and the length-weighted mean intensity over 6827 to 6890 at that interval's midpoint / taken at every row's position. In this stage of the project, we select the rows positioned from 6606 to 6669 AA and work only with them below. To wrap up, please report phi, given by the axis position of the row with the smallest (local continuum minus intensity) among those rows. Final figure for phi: 6650.96 AA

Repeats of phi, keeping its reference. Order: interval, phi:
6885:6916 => 6889.45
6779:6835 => 6779.29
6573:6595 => 6582.40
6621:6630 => 6624.98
